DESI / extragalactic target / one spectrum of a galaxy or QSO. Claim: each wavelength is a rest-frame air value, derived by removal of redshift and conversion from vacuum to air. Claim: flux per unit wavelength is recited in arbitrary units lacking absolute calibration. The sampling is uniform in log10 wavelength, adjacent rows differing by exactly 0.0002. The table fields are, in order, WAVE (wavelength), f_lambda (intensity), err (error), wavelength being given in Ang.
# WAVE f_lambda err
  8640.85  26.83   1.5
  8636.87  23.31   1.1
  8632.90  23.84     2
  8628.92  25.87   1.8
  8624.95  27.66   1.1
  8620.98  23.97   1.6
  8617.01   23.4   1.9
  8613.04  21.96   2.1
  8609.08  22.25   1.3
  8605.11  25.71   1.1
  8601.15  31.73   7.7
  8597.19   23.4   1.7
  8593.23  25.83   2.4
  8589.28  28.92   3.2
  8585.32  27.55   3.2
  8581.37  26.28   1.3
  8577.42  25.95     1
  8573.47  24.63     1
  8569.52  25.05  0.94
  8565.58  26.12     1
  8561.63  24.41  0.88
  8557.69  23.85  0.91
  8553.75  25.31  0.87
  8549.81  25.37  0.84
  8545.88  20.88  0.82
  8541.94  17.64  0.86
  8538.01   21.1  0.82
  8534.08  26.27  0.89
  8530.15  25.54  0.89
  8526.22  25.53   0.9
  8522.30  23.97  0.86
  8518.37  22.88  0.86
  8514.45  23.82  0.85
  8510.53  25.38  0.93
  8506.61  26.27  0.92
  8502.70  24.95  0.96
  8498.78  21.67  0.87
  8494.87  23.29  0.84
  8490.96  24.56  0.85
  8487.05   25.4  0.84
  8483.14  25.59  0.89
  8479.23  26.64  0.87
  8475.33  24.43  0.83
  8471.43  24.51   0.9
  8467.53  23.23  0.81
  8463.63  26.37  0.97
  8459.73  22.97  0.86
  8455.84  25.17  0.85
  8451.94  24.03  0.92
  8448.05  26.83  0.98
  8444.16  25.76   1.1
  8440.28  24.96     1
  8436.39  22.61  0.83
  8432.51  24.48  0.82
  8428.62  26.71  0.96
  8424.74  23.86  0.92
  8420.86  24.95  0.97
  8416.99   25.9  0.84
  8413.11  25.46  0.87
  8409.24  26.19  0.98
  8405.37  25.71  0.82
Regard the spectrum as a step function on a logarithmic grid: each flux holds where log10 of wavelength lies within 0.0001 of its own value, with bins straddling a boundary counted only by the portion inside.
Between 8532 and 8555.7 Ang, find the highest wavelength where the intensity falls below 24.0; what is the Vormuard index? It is 8545.88 Ang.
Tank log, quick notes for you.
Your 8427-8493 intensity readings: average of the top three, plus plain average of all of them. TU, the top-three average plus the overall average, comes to 52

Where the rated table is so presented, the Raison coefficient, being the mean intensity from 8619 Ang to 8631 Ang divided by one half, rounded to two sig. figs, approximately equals 52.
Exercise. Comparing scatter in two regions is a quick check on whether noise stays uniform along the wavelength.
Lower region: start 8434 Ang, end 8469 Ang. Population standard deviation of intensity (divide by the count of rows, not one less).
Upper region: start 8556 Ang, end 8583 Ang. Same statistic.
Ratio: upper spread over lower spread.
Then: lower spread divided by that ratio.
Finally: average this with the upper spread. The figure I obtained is 1.62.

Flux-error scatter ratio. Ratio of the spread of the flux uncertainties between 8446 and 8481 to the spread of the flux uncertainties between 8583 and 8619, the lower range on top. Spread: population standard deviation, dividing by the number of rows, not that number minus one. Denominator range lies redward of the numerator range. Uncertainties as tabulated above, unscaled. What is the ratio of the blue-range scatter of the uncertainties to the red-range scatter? 0.0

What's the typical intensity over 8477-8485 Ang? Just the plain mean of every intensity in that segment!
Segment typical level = 26.1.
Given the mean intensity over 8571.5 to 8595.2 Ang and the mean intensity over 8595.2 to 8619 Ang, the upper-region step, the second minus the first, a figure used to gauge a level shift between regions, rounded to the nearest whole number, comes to -2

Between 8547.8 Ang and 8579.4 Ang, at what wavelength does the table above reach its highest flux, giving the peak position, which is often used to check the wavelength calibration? 8565.58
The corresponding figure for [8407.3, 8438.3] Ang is 8428.62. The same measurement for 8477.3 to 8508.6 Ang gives 8479.23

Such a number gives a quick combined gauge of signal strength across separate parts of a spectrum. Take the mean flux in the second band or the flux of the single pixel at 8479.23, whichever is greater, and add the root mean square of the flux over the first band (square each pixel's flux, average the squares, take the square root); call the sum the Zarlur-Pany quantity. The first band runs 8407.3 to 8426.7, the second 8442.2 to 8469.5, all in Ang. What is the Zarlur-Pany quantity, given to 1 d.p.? 51.9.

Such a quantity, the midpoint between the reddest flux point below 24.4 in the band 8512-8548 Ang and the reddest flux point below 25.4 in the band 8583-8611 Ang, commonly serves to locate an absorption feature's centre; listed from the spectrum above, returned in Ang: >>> 8577.5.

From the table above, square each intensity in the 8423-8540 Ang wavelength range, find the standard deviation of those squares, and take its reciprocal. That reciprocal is 0.014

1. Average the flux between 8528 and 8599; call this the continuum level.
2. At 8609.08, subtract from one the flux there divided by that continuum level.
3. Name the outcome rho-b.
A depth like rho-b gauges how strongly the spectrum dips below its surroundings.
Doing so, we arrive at 0.098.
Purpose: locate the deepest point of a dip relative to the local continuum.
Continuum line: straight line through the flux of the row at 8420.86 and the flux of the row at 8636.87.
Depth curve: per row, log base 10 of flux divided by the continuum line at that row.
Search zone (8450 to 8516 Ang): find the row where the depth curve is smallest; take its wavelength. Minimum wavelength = 8498.78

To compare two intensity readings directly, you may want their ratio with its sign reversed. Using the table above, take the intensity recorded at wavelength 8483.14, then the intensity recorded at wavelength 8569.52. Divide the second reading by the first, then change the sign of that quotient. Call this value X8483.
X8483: -0.98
